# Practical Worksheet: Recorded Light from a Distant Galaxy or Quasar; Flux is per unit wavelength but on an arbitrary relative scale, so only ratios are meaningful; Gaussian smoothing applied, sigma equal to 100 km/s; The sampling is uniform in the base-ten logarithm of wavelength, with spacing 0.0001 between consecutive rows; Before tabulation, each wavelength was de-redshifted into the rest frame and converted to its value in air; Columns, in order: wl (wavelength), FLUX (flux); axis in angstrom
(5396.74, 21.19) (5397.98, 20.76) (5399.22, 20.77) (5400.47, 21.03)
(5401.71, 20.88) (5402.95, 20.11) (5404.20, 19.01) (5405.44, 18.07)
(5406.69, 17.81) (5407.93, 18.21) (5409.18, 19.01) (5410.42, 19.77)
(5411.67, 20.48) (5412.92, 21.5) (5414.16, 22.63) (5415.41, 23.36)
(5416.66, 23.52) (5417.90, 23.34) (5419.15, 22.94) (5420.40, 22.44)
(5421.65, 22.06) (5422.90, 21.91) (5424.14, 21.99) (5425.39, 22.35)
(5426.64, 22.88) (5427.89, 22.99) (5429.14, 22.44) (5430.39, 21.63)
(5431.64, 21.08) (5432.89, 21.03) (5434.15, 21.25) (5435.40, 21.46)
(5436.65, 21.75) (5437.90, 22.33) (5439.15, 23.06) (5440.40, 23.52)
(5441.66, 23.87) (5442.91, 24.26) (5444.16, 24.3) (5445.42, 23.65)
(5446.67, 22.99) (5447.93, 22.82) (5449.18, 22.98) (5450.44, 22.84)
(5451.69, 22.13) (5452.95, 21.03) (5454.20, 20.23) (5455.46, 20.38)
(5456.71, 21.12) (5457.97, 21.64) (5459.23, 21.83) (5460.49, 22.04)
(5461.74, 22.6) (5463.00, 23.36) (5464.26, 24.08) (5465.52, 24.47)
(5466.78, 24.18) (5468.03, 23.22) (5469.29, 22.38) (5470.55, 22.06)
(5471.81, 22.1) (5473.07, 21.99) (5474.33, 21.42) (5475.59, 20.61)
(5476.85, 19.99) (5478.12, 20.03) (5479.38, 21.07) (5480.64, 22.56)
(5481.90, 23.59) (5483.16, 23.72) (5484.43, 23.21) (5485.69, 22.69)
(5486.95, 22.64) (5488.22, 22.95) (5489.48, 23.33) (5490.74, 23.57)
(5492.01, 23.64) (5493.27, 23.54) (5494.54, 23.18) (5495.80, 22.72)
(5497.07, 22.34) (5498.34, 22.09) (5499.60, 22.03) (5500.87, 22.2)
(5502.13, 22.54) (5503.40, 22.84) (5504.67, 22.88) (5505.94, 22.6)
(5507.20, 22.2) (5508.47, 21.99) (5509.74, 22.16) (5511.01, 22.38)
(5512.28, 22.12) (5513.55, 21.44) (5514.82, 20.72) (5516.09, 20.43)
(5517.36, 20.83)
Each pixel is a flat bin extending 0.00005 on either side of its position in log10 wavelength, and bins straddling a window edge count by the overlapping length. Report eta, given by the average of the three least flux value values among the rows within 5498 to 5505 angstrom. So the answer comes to 22.1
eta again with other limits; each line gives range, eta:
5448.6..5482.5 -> 20.1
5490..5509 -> 22.0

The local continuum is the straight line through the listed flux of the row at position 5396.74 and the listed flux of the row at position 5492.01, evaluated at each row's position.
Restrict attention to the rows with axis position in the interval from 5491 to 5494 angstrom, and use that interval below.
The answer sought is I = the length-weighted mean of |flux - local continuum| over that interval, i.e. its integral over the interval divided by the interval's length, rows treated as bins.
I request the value 0.08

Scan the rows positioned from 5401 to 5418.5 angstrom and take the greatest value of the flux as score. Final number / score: 23.52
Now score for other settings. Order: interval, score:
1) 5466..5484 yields 24.18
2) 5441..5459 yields 24.3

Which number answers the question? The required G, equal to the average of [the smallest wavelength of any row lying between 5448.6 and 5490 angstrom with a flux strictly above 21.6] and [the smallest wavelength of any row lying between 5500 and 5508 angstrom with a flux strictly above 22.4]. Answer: 5475.7 angstrom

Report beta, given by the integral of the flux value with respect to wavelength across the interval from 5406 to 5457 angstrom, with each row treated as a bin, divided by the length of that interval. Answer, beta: 21.99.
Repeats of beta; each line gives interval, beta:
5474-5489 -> 22.06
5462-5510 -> 22.59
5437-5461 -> 22.46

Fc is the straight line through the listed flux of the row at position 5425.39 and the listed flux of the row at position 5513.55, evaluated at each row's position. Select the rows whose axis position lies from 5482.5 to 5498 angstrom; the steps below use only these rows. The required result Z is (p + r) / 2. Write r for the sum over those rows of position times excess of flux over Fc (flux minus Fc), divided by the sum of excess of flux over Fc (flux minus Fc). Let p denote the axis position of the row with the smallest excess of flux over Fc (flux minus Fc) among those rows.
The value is 5493.5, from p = 5497.07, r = 5489.9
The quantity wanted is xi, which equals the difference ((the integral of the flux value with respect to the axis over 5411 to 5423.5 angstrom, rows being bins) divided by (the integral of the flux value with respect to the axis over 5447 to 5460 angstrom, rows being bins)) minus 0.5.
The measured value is 0.49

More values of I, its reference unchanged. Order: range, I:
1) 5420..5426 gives 0.27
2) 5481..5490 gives 0.48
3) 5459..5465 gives 0.73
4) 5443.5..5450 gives 0.86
